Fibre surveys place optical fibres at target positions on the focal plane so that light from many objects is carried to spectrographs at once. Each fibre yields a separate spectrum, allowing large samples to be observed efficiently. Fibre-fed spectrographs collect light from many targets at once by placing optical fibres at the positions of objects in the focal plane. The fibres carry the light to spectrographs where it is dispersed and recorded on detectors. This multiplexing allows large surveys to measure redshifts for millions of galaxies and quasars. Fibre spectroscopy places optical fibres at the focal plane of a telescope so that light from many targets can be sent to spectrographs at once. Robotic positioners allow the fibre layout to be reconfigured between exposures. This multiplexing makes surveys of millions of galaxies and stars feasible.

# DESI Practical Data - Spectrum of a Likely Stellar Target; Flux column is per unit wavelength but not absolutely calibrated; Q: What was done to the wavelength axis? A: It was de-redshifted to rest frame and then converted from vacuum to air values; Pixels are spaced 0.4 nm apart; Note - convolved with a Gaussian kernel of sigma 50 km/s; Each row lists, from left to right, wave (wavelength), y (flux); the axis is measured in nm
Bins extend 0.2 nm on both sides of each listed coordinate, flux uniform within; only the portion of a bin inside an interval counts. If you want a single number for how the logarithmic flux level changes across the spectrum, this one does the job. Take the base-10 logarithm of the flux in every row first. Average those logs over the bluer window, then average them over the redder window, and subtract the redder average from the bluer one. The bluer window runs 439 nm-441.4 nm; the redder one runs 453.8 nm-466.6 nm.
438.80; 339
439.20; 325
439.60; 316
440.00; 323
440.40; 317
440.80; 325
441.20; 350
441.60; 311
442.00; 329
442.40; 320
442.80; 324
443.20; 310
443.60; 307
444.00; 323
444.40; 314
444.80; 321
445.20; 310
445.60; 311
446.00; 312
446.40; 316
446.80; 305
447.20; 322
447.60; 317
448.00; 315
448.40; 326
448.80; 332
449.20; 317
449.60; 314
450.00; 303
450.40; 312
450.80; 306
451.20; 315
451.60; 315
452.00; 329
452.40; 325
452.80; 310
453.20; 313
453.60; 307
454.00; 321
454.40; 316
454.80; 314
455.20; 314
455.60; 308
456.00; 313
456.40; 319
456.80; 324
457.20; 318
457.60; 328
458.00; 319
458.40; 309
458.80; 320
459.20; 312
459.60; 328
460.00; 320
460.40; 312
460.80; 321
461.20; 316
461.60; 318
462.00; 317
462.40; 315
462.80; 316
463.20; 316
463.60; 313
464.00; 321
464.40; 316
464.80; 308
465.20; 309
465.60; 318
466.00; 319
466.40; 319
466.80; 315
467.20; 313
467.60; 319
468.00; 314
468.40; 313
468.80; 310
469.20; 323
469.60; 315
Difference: 0.012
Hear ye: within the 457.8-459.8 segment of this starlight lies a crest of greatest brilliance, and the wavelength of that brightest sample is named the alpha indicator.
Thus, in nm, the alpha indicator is 459.60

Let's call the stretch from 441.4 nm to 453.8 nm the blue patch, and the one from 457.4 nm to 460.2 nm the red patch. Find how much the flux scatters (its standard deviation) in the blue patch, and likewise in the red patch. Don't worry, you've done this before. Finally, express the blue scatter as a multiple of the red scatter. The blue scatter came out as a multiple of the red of 1.1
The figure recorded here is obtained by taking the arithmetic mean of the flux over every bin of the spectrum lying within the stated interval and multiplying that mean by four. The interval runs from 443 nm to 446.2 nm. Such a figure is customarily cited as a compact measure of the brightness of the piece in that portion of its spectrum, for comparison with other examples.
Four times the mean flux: 1254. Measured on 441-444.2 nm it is 1287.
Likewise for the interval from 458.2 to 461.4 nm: 1269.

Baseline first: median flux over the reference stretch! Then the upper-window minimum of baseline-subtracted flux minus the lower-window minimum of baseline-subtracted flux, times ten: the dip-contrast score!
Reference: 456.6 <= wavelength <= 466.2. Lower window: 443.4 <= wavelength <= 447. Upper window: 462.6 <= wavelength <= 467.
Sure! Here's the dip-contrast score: 30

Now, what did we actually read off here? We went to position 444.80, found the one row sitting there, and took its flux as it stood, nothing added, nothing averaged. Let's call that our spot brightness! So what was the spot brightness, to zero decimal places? 321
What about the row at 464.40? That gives 316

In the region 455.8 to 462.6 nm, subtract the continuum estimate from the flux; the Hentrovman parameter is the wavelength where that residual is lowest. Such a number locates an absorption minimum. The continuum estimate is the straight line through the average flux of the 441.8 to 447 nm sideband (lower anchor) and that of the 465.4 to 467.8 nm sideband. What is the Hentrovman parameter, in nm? 458.40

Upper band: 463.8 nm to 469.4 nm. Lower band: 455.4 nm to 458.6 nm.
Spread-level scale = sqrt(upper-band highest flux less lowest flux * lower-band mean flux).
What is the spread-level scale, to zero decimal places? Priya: 69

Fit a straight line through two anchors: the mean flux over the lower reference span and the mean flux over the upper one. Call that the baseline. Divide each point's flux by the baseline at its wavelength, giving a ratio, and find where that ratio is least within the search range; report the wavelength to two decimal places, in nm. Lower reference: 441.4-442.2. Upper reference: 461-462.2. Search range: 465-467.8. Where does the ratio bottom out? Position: 465.20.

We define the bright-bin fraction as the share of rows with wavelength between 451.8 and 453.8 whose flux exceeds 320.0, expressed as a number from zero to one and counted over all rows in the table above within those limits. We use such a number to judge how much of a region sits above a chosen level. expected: 0.40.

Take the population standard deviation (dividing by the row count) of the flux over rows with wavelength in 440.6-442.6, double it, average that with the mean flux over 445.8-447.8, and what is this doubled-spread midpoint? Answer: 170.2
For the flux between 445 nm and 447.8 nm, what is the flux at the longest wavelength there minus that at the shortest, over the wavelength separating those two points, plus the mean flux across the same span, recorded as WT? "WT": 316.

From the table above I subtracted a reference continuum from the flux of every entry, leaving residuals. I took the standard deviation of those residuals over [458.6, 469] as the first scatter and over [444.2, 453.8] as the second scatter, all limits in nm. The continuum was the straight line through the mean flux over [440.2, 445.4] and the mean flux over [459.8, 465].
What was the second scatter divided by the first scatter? 1.8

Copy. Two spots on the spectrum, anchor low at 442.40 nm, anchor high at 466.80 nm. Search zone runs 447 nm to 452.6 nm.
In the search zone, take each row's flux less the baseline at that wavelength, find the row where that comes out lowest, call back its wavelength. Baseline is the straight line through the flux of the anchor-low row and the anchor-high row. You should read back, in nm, 450.00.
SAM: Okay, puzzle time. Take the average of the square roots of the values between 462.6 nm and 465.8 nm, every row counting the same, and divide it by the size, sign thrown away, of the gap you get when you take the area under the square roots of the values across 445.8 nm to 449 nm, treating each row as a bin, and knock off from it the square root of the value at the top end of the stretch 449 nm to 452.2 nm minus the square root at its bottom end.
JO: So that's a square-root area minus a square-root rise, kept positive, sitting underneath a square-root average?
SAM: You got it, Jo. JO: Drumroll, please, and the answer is 0.3126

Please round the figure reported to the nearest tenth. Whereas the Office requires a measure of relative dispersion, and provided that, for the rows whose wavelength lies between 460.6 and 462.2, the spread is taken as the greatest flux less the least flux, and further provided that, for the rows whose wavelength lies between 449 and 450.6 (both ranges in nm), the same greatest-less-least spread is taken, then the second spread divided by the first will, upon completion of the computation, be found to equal 2.8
